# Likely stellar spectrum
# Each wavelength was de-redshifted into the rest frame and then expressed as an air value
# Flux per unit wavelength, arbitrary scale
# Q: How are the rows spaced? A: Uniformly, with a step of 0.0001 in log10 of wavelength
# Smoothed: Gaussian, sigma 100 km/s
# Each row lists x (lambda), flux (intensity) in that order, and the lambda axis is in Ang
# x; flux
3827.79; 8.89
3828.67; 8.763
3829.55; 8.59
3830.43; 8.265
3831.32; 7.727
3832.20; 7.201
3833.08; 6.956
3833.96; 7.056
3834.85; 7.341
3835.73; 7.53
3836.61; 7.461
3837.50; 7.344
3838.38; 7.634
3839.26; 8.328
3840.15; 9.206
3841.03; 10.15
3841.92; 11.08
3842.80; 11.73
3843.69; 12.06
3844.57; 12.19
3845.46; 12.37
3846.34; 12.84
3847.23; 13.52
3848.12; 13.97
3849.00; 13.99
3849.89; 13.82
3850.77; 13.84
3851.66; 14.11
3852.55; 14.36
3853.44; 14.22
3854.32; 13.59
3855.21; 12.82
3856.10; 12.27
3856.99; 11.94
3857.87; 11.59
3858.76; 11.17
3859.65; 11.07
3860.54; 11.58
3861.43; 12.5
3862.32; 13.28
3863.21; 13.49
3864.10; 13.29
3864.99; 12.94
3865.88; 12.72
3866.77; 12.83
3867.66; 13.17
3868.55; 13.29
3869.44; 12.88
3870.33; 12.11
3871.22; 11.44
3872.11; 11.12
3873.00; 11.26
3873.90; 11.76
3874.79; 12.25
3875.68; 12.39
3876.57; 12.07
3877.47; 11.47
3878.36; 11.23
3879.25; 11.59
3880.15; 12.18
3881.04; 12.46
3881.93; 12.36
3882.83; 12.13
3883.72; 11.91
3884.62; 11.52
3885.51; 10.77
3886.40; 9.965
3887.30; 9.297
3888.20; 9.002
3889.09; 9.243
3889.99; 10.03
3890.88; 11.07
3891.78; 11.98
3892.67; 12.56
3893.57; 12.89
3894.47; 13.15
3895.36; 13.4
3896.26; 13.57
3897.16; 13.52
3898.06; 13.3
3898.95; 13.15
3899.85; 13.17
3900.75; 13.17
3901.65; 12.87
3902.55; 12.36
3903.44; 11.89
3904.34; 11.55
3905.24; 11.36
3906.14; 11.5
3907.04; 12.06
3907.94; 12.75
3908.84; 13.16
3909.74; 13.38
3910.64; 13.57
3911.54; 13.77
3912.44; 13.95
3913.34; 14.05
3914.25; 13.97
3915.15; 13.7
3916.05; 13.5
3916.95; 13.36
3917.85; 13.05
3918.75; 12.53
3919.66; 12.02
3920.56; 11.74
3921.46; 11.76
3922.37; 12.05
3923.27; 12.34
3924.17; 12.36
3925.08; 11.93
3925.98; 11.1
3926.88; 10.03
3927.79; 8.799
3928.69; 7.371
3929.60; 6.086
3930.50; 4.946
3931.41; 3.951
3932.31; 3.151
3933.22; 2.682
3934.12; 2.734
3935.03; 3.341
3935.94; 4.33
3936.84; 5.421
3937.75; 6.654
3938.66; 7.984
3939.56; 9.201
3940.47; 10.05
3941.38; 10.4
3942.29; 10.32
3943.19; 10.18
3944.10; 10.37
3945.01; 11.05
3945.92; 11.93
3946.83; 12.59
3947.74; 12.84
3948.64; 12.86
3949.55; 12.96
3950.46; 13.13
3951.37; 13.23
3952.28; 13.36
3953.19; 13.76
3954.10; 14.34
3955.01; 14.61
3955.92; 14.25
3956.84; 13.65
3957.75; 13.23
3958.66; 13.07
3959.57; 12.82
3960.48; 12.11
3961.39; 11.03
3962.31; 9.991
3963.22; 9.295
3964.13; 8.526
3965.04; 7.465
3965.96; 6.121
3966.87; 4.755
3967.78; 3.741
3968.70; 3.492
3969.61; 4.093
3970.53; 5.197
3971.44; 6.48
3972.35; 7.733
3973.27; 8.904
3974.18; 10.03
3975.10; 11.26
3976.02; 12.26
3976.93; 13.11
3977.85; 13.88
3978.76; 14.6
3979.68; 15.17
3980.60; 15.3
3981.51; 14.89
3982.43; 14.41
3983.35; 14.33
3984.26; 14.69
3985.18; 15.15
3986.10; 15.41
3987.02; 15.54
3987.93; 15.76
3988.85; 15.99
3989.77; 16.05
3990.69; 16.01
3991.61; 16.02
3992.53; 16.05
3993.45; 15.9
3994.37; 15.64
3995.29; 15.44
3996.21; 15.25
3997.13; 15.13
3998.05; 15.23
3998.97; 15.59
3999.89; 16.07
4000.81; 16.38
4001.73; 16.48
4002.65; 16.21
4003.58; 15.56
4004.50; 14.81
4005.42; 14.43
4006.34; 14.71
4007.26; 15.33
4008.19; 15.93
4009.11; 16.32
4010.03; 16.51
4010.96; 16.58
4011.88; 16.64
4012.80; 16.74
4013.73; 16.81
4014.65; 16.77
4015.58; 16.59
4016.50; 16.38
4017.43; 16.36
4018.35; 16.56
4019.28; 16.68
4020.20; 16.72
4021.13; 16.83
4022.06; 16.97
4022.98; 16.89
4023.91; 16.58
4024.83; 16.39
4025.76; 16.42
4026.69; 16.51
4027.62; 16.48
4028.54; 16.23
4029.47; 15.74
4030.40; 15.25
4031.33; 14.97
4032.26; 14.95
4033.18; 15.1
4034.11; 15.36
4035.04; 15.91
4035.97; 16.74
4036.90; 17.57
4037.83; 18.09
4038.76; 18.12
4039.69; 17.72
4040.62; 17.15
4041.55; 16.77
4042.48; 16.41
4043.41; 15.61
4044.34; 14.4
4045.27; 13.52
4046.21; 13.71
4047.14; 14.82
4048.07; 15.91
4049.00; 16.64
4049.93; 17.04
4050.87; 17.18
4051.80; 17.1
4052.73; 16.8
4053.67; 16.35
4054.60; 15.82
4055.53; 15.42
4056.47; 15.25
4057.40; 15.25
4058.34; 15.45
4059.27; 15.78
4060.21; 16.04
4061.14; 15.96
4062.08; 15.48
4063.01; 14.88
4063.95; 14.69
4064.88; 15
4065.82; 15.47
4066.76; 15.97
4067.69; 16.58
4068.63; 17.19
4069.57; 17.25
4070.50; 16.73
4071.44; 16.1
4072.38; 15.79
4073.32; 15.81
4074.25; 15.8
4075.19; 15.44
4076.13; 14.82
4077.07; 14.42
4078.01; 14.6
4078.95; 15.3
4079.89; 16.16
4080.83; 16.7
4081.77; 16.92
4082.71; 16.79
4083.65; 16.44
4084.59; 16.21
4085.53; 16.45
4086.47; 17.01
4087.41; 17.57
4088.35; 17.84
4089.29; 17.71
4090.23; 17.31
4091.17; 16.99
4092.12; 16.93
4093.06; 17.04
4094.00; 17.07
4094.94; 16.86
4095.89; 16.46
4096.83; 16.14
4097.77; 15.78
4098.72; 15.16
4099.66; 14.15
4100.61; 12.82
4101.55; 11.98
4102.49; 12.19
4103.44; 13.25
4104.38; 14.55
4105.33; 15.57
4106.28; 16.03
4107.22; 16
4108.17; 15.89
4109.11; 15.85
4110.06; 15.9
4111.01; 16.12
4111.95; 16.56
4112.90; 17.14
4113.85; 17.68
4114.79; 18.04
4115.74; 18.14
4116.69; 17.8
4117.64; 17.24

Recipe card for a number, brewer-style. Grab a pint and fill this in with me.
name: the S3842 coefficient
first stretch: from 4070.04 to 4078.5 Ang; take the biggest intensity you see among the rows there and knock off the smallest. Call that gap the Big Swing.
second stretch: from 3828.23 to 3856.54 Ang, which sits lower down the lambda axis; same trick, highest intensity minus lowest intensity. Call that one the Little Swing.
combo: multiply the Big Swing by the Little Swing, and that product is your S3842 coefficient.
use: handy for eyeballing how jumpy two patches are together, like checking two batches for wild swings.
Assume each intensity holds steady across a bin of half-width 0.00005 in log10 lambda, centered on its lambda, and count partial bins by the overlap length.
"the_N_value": 17.1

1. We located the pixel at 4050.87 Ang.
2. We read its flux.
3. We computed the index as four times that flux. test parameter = 68.7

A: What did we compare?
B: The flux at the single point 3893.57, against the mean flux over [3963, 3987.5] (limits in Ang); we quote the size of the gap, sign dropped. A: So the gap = 2.3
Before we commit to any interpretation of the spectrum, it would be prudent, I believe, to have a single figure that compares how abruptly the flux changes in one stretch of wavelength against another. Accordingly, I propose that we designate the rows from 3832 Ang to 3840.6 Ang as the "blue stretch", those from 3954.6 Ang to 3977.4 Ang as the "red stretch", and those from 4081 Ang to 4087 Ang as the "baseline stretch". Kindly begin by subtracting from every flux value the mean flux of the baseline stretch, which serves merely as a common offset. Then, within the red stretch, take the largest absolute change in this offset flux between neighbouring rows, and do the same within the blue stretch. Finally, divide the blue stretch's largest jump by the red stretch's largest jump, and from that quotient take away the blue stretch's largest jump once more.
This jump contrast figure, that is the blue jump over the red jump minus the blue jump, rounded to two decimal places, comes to -0.24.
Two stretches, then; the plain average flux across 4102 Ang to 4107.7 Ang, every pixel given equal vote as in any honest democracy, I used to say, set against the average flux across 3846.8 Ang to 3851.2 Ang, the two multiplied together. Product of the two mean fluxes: 202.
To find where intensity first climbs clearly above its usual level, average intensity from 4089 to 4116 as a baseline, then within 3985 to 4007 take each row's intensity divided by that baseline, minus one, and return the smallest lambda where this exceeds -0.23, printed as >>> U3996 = 3985.18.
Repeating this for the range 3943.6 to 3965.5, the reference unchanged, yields 3946.83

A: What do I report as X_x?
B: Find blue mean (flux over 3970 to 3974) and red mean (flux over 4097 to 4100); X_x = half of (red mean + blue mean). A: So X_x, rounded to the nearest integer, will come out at 11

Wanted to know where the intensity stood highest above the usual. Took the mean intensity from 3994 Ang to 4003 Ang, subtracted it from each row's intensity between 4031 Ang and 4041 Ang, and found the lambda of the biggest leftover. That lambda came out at 4038.76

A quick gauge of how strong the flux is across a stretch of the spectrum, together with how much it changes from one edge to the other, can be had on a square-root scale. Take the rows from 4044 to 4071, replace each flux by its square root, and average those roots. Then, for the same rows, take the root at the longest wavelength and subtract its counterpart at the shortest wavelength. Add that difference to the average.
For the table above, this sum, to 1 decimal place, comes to 4.3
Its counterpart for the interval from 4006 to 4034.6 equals 4.1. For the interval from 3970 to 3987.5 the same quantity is 5.2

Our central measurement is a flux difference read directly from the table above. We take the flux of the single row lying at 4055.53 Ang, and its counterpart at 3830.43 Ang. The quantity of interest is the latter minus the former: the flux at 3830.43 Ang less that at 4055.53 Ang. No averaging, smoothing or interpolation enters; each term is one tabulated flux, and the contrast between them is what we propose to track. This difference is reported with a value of -7.2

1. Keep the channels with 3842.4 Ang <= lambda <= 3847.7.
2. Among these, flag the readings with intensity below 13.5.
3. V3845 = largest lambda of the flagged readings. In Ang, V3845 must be 3846.34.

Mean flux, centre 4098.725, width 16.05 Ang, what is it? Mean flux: 15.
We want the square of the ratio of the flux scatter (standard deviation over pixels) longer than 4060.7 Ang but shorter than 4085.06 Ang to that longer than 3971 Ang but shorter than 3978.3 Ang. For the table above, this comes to 0.1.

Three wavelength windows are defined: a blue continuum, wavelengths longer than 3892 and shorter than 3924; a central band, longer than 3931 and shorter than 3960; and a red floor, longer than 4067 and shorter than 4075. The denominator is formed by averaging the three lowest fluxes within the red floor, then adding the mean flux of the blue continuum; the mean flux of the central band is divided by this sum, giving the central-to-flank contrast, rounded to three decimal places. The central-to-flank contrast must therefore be 0.354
